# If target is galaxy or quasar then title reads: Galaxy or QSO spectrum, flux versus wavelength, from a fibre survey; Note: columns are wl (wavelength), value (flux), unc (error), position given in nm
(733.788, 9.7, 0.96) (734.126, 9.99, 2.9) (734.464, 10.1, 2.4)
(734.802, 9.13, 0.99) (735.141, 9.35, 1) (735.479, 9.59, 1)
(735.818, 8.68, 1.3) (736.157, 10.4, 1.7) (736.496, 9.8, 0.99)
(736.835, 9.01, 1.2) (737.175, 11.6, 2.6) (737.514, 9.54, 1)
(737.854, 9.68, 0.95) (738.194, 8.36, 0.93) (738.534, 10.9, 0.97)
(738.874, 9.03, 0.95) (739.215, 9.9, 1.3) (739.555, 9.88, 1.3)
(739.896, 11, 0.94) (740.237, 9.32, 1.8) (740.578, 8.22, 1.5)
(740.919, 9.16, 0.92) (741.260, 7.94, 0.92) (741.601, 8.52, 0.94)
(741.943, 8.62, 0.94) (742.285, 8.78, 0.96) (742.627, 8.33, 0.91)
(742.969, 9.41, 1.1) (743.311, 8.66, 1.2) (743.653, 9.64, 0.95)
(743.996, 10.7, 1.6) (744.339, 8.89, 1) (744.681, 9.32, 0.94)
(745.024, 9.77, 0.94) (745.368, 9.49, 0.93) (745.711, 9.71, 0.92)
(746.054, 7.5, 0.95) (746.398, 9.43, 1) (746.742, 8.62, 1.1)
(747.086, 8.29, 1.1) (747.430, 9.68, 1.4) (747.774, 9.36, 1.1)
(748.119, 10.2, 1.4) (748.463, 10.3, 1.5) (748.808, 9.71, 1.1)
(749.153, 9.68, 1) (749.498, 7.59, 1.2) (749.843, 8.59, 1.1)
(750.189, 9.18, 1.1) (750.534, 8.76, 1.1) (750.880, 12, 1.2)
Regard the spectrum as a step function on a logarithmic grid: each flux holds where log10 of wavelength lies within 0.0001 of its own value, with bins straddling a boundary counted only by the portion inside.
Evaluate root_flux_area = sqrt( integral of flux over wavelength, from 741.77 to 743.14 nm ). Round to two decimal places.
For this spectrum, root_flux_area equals 3.47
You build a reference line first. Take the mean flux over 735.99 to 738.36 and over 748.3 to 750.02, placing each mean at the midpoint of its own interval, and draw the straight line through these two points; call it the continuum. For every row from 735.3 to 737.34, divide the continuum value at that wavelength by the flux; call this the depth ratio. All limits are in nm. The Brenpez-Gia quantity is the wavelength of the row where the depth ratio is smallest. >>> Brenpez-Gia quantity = 737.175 nm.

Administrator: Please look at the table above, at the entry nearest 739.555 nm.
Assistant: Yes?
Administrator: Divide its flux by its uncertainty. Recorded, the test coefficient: 7.6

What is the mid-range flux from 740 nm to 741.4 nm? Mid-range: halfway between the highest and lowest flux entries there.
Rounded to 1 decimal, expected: 8.6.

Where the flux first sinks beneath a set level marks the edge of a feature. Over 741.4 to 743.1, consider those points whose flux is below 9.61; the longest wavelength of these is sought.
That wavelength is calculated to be 742.969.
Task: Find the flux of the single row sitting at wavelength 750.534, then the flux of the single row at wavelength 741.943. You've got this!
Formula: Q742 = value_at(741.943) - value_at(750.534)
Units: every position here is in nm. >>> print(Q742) -0.1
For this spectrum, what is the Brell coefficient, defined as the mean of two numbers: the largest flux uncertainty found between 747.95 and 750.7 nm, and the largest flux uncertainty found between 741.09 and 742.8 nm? 1.2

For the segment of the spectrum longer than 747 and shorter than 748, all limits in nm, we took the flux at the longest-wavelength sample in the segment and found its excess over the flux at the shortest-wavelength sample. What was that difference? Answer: 1.1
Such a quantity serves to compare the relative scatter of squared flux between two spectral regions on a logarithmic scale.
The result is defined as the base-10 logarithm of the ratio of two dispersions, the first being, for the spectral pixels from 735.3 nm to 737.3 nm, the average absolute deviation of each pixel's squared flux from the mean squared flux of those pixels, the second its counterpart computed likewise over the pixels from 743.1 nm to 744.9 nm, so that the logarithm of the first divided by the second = 0.14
